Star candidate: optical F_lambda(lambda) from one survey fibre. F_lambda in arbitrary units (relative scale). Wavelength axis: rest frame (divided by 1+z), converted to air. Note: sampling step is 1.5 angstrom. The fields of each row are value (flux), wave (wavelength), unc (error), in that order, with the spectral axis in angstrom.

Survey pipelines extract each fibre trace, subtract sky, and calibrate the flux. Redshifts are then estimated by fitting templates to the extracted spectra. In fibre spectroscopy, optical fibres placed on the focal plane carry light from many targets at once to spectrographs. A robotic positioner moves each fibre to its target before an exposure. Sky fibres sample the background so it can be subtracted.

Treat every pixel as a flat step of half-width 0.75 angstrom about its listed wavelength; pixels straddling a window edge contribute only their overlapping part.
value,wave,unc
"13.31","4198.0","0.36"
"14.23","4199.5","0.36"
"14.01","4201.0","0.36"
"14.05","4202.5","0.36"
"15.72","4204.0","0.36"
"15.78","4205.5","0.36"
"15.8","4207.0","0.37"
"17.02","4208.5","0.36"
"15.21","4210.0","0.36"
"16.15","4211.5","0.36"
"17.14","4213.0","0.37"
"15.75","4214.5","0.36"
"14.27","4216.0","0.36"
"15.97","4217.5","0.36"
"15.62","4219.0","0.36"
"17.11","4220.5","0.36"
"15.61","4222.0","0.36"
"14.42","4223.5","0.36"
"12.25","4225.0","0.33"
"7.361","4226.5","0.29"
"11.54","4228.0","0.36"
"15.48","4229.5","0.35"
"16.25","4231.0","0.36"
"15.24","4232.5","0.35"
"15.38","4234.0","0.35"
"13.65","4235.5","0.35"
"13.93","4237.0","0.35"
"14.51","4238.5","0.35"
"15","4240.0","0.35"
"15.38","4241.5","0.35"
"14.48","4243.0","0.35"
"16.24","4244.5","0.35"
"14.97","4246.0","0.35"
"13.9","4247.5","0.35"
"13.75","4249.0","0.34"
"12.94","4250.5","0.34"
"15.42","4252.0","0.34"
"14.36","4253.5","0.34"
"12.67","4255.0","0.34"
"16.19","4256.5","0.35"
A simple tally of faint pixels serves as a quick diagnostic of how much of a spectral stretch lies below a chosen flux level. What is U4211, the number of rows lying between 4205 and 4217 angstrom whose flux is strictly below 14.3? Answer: 1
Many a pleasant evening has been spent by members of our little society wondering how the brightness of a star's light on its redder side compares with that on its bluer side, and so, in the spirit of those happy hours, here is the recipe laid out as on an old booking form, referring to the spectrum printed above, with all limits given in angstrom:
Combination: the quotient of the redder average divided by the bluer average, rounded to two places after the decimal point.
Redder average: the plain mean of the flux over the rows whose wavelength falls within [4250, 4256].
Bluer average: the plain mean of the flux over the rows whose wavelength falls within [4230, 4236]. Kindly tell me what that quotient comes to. 0.92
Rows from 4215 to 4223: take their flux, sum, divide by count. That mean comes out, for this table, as 15.7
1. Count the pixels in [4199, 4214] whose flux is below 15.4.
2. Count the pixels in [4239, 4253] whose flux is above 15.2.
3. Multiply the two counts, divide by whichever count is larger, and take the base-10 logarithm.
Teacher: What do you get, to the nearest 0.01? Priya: 0.48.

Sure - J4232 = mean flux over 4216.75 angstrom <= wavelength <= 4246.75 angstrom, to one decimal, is 14.5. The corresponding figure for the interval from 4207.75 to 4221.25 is 16.0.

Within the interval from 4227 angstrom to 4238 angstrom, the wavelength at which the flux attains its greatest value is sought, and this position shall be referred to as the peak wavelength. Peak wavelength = 4231.0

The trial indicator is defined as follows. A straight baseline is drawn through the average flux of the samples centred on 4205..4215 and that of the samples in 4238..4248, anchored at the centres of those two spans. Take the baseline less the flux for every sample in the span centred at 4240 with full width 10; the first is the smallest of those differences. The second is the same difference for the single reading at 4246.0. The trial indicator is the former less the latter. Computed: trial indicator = -1.22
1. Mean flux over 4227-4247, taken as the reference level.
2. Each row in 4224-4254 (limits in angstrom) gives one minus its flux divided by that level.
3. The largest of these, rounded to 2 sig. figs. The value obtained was 0.50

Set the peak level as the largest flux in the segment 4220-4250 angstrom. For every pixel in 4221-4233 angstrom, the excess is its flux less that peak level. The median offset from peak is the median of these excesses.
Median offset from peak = -2.28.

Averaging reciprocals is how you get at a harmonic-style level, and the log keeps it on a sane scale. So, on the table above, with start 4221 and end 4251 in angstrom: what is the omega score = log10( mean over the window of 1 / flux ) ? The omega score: -1.14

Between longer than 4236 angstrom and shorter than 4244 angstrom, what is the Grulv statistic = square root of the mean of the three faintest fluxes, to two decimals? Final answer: 3.78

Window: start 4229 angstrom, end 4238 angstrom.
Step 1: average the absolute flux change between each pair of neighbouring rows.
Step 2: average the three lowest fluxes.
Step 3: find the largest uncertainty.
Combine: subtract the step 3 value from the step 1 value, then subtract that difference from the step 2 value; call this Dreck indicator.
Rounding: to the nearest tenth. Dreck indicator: 13.8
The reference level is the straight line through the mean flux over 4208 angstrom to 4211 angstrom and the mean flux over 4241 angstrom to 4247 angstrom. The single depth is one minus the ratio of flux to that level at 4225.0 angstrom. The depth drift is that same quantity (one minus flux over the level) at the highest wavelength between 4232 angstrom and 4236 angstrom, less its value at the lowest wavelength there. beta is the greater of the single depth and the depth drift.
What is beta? 0.22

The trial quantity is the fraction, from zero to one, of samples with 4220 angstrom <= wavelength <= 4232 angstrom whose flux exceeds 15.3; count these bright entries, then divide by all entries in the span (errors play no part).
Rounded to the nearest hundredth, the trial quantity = 0.50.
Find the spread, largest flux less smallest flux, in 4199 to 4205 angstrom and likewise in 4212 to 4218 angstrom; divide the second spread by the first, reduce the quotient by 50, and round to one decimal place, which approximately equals -48.3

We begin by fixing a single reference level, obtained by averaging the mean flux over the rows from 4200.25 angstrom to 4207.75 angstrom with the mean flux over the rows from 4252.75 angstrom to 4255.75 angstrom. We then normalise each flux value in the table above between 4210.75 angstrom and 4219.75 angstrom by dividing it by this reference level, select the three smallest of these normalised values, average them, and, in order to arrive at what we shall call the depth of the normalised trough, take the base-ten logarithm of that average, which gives 0.027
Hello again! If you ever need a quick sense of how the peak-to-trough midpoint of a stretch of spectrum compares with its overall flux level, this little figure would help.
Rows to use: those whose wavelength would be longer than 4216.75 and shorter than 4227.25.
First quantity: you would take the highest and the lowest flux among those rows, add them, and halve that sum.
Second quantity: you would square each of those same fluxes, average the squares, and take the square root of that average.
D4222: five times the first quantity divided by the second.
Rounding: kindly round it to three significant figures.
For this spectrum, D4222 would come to 4.25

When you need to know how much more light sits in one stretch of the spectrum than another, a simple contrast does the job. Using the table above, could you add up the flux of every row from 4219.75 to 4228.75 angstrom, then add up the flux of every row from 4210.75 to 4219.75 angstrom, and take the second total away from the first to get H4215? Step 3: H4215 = -17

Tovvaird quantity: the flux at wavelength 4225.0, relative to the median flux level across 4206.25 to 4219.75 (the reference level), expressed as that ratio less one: -0.22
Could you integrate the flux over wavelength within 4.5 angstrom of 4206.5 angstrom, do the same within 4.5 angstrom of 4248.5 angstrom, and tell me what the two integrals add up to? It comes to 271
